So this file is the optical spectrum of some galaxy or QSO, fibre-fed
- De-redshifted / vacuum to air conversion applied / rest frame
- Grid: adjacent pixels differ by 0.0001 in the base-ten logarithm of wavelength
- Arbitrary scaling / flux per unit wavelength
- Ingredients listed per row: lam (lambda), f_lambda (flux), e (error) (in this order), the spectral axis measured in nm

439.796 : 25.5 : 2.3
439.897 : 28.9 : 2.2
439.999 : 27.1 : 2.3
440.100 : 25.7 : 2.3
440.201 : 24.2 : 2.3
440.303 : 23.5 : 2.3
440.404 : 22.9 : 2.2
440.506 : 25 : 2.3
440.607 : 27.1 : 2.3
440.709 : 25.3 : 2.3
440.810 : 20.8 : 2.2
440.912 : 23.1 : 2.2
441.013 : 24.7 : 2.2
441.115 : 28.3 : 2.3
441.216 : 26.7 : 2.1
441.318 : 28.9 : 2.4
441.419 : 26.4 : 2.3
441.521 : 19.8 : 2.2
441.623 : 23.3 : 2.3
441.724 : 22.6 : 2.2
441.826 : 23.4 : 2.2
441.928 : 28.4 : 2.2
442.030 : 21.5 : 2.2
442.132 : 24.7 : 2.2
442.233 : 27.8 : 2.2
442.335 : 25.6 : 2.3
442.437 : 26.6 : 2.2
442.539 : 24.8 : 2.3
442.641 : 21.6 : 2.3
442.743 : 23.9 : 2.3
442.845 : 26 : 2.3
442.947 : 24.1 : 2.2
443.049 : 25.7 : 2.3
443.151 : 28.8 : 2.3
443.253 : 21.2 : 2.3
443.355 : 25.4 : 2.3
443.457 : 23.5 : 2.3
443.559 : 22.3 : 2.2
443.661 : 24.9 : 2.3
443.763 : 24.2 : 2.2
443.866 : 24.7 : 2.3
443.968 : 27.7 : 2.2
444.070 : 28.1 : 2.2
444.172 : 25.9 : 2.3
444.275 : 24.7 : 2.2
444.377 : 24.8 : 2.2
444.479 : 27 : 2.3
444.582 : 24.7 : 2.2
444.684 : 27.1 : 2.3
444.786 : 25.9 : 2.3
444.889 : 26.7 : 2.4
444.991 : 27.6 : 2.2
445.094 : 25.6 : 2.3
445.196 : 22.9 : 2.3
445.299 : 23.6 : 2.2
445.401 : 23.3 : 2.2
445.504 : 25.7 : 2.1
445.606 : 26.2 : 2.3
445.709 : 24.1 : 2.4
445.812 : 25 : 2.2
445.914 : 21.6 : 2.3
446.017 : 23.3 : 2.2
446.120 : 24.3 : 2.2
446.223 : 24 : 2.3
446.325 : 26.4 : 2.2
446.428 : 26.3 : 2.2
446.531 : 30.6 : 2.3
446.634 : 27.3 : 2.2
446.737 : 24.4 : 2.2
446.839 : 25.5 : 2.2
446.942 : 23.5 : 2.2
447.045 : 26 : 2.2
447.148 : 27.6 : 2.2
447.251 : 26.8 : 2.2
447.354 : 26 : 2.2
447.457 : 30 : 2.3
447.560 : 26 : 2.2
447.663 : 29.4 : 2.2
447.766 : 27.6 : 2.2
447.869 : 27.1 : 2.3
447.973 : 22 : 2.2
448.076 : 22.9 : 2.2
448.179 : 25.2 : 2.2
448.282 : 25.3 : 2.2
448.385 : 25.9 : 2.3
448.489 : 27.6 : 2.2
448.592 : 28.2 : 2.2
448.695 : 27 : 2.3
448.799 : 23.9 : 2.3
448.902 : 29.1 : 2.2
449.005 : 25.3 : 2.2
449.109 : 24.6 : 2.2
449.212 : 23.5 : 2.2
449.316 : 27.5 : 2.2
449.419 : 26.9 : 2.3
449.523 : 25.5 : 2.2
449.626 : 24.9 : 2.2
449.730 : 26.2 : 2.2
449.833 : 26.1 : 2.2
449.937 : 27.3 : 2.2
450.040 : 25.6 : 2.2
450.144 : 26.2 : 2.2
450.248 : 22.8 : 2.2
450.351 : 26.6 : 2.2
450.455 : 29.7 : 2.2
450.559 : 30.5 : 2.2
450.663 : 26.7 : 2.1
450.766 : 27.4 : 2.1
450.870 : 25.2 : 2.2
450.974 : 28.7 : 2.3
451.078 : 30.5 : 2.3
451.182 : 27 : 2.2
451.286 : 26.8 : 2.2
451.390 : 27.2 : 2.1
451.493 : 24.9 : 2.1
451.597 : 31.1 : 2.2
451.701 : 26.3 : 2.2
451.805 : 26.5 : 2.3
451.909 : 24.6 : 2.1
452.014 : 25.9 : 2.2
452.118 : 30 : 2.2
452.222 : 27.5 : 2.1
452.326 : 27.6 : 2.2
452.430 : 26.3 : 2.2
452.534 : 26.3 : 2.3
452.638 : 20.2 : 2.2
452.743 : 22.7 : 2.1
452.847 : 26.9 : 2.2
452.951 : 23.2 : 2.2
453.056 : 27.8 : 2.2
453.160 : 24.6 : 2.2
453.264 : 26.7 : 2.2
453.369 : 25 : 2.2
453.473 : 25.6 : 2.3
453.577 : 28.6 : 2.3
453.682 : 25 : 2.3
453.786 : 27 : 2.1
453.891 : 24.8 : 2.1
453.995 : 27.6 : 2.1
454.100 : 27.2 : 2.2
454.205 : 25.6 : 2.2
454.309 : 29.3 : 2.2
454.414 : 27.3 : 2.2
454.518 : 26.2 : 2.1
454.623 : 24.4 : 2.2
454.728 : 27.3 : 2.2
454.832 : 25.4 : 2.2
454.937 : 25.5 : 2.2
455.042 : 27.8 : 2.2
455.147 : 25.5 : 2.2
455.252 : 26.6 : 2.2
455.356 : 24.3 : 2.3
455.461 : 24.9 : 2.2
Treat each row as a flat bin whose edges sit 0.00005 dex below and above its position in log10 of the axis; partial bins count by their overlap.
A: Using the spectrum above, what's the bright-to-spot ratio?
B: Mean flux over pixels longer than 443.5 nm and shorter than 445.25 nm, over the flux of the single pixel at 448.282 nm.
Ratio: 1.01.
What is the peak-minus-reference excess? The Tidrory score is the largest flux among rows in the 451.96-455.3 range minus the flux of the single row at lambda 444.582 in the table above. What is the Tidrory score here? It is 5.3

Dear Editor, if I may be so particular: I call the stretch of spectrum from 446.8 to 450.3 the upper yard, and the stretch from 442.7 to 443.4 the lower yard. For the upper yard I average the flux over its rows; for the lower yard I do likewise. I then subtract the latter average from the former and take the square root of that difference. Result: 1.0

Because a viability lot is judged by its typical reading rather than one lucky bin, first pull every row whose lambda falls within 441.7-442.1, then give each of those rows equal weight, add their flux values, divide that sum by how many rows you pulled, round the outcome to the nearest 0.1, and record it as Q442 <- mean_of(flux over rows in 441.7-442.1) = 24.0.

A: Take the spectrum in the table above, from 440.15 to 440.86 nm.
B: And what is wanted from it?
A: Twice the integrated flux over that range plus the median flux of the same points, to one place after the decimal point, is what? 58.4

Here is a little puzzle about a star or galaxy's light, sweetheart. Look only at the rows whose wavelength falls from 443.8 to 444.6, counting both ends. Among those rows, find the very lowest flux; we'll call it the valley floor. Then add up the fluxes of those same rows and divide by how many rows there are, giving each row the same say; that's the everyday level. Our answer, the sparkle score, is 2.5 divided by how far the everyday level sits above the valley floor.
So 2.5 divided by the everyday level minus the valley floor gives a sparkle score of 2.0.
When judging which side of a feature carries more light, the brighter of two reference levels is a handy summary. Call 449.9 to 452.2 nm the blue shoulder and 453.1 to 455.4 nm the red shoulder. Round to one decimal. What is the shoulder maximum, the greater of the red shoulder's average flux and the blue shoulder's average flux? 27.2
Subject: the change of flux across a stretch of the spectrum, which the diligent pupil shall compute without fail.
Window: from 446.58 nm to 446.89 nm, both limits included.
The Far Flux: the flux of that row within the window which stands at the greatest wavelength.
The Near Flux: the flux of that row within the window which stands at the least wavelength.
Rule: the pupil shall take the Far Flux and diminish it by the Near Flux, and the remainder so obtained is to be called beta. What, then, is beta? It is -1.8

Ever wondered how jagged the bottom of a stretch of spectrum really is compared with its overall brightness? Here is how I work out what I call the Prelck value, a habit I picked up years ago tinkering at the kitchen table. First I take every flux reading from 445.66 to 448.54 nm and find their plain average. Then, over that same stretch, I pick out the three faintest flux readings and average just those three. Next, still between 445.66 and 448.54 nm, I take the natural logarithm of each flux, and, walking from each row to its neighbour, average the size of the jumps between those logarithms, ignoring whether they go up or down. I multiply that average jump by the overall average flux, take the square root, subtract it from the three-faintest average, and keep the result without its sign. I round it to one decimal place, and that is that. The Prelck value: 20.8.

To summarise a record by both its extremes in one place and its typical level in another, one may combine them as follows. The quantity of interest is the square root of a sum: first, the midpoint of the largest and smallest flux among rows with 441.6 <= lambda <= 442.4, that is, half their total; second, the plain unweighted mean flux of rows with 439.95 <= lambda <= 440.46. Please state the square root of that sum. 7.04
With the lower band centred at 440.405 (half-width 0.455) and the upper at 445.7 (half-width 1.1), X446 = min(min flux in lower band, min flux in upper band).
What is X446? 20.8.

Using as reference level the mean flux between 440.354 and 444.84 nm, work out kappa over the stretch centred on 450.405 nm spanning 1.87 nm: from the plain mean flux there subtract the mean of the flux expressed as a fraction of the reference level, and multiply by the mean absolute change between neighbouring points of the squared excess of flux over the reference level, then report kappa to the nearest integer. 210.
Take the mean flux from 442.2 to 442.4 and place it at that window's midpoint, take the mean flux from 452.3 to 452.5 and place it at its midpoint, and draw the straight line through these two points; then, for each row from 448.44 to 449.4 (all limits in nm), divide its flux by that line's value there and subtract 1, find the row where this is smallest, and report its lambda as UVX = 449.212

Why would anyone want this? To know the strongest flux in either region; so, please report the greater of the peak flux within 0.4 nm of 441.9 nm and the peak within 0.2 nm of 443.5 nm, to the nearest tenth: 28.4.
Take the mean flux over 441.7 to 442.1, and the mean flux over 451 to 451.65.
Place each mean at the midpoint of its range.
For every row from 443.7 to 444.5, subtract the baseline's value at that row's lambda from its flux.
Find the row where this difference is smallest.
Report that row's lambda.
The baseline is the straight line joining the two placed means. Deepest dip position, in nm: 443.763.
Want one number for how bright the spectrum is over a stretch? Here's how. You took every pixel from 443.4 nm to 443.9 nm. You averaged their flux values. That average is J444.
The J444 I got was 23.9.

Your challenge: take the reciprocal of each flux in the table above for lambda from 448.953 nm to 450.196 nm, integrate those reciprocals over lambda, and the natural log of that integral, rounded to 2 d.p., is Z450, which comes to -3.03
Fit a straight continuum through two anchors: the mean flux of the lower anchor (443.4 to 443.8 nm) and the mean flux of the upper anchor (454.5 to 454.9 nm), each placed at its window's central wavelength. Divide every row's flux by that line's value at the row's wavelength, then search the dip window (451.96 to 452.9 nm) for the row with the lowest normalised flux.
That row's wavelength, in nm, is 452.638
